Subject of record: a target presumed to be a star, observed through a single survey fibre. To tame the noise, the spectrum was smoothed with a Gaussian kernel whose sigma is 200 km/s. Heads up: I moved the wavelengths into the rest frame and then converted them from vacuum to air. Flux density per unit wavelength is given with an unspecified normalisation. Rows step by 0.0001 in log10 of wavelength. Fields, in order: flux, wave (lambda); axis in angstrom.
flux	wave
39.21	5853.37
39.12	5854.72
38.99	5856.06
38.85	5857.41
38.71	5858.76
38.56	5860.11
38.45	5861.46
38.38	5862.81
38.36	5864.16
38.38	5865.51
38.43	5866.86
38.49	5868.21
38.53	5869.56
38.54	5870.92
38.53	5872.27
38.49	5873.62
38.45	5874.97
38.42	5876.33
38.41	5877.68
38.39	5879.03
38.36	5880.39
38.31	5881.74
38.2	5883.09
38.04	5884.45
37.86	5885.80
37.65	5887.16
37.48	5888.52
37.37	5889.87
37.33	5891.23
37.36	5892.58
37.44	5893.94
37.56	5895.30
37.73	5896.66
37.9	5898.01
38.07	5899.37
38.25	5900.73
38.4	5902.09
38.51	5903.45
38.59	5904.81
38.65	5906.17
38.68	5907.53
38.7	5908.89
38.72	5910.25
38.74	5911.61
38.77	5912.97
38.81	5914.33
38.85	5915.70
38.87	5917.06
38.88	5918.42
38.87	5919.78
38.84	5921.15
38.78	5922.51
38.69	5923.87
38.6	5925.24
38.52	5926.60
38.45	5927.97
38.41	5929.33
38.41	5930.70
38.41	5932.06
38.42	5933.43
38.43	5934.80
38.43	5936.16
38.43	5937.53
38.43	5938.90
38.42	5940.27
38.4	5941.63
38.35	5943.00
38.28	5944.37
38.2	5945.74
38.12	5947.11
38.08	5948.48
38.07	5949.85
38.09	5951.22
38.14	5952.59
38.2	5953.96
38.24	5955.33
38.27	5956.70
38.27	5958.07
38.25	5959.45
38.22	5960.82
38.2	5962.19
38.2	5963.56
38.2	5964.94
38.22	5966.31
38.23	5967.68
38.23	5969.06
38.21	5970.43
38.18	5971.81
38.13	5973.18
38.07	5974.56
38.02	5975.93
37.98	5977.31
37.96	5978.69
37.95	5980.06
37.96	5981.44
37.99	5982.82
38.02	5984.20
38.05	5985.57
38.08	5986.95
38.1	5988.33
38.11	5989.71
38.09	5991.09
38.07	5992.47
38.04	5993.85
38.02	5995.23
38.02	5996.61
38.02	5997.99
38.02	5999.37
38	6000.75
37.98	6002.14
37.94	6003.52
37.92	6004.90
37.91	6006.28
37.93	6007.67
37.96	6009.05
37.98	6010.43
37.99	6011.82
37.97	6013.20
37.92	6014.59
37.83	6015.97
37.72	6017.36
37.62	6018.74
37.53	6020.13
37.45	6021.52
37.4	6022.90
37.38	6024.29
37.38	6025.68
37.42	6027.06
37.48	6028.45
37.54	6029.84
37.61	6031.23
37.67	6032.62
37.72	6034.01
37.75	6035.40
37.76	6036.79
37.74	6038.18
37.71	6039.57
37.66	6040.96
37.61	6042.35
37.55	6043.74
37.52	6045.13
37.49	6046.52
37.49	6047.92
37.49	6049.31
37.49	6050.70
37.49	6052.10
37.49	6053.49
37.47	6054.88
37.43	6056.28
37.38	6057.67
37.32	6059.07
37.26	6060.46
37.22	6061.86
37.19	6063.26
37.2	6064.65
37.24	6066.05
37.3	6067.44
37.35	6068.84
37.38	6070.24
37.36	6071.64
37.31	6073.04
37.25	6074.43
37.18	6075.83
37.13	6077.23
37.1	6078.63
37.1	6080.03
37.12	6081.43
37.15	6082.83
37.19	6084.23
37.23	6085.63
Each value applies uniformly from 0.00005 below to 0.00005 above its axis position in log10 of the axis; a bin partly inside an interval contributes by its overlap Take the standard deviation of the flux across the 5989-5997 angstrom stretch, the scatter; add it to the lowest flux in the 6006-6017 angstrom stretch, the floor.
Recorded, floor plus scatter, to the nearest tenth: 37.9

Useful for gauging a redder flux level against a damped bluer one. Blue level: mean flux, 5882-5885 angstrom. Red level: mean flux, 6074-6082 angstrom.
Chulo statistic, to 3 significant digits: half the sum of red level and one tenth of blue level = 20.5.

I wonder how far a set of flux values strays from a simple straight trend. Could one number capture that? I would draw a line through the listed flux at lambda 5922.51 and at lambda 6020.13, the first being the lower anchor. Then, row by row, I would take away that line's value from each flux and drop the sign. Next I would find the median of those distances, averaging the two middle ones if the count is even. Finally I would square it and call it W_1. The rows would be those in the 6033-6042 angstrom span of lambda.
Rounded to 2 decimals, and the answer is 0.18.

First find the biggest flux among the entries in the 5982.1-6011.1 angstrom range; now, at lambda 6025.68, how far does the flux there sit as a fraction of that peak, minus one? -0.019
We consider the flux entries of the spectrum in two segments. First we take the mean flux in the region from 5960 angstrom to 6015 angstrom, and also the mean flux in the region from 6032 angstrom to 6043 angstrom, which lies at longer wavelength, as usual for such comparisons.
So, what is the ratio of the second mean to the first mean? 0.991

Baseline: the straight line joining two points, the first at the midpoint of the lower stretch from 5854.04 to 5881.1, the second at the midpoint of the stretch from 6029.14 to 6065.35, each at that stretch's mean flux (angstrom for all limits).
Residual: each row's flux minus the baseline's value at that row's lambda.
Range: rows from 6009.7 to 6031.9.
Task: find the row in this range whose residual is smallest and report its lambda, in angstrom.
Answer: 6024.29 angstrom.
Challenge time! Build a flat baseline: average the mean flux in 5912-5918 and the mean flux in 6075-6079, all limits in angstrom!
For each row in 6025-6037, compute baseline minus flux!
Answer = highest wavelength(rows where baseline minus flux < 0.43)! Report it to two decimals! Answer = 6036.79 angstrom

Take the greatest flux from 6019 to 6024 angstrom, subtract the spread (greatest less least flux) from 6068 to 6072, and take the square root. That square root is 6.12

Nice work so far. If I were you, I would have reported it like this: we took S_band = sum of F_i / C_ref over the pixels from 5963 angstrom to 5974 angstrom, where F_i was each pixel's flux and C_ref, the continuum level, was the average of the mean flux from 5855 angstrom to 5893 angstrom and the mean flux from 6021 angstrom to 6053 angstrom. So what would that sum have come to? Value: 8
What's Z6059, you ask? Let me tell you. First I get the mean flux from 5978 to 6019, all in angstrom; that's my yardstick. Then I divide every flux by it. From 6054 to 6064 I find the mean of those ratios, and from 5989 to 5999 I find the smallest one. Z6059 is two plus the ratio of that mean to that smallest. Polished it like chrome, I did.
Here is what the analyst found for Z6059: 2.982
